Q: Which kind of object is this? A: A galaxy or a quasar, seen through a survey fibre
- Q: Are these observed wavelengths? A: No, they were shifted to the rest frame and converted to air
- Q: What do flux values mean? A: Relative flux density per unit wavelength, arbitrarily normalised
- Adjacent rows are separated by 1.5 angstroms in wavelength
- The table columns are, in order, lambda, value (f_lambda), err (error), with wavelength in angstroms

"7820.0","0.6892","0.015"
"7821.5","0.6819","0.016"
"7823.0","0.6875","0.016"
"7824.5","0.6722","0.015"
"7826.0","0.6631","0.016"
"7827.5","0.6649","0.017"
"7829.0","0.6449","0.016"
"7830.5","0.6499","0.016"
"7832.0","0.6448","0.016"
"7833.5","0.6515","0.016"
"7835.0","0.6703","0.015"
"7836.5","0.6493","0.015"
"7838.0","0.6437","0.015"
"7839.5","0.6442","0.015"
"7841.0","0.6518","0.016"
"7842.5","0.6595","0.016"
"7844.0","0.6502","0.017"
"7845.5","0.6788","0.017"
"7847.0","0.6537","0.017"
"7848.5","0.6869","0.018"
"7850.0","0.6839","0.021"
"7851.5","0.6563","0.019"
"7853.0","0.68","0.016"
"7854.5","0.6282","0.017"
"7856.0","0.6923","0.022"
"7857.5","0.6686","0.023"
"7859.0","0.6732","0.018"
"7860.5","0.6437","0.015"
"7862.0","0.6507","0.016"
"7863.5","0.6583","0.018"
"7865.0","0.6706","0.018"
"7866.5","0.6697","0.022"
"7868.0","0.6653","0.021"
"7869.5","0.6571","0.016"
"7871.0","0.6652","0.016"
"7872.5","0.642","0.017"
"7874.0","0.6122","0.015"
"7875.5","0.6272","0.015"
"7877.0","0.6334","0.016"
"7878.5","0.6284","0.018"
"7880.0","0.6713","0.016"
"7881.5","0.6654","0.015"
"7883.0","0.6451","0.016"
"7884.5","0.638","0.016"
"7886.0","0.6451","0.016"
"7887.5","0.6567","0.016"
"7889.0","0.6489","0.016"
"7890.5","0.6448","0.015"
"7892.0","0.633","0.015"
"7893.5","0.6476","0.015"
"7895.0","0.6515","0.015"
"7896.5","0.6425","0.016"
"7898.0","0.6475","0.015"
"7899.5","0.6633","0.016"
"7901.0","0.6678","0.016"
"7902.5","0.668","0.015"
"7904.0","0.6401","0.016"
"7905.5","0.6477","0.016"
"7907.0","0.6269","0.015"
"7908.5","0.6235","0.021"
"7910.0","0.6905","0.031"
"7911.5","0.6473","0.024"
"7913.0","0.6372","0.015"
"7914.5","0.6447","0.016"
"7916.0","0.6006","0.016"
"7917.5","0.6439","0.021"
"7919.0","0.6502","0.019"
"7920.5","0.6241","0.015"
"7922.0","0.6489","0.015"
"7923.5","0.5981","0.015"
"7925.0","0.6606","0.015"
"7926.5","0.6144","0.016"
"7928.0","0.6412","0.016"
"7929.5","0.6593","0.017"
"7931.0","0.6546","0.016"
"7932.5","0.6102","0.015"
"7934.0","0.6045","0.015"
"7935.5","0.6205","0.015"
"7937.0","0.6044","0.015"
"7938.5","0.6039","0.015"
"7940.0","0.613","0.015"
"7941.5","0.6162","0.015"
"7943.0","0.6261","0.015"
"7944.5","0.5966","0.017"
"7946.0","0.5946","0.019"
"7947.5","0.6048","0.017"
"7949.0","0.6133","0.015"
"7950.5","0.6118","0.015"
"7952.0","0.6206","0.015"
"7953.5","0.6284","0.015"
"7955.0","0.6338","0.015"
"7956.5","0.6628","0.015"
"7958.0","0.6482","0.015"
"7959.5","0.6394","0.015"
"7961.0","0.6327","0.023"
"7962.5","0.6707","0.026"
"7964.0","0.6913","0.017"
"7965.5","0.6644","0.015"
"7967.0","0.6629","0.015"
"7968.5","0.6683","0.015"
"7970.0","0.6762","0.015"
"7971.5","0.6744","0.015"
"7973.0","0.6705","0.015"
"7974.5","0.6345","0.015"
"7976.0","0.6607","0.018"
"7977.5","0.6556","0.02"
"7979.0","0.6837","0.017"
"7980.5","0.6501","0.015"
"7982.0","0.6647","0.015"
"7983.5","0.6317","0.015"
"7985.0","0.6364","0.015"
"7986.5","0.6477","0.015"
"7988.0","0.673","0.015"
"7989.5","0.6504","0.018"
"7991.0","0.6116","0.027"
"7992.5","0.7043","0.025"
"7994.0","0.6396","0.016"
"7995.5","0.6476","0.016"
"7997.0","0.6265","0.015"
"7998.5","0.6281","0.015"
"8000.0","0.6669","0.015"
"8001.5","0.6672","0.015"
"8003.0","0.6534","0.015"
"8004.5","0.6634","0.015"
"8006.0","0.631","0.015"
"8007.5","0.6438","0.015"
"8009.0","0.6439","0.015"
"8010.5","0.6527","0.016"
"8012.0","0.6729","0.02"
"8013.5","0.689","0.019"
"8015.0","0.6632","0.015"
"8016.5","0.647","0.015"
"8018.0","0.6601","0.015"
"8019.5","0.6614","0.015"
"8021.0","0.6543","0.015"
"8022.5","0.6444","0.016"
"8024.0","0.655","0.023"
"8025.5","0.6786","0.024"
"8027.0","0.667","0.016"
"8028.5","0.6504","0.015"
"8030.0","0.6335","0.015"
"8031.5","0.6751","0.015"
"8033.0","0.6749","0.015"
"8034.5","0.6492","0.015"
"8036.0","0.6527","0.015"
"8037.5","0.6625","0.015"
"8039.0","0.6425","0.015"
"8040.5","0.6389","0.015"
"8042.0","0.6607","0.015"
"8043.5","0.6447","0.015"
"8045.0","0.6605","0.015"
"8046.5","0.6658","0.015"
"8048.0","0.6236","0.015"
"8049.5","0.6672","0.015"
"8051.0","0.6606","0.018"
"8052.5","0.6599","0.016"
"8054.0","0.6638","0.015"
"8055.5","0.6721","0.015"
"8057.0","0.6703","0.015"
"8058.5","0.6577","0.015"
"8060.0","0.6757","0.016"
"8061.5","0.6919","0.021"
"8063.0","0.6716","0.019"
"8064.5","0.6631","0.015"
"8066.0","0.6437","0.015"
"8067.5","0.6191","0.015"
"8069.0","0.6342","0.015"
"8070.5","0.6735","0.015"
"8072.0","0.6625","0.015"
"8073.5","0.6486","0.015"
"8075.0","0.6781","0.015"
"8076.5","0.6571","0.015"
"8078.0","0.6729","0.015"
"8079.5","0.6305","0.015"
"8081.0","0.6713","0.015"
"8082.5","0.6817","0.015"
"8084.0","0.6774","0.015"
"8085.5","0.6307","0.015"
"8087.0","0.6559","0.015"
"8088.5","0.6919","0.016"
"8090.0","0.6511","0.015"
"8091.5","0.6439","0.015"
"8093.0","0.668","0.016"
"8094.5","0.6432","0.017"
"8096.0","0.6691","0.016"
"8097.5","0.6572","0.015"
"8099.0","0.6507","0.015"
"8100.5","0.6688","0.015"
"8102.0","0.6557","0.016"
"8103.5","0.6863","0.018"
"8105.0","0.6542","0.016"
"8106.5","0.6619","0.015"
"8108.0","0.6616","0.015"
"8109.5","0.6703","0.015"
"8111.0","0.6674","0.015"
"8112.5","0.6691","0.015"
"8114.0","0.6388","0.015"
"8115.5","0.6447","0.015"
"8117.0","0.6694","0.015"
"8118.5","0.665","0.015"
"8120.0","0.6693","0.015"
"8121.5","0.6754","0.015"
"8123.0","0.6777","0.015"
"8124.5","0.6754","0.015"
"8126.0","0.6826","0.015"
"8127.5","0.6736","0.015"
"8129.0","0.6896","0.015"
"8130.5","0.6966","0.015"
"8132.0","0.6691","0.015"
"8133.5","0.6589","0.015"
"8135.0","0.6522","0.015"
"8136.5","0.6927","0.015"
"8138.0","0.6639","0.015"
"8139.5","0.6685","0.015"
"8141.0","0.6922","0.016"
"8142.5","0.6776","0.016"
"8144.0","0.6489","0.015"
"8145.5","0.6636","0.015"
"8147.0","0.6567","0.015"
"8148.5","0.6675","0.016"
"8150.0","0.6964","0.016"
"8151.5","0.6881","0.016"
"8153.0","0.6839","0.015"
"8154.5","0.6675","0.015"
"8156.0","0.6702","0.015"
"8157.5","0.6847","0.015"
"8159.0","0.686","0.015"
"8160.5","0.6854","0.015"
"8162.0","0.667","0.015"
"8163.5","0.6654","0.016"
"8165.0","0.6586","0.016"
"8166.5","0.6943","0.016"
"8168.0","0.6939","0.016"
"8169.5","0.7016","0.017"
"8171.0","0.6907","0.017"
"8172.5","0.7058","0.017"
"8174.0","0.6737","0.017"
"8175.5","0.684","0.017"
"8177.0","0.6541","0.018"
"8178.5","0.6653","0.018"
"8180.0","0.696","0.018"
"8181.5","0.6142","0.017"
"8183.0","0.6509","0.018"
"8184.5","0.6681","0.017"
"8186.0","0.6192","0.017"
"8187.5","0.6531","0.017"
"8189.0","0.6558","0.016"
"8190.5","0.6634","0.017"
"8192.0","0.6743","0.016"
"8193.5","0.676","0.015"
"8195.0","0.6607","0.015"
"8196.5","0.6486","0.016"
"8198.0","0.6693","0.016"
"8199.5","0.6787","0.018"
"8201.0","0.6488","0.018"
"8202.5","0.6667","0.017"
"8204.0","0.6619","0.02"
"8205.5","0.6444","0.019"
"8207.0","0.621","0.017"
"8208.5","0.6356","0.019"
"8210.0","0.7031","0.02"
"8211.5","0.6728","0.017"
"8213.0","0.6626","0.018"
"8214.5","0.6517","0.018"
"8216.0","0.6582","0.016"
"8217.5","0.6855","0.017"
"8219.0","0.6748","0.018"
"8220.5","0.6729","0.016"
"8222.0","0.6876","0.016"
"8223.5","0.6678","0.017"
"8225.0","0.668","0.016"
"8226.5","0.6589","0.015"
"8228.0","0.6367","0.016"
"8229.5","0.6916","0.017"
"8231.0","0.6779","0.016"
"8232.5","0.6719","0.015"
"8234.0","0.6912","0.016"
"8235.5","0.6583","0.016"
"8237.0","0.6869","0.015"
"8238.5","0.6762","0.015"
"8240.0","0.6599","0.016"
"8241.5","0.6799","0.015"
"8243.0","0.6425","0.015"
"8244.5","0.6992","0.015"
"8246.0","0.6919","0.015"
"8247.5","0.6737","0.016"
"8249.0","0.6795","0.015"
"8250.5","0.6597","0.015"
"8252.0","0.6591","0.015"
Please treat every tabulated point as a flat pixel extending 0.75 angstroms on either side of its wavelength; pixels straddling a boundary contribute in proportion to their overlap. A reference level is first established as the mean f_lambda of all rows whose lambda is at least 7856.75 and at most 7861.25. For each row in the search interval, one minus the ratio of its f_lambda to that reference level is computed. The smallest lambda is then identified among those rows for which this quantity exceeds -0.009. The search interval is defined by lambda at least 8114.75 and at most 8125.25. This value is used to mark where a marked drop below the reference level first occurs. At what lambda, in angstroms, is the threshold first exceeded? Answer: 8115.5 angstroms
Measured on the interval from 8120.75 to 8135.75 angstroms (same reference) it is 8133.5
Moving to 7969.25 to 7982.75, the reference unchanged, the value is 7974.5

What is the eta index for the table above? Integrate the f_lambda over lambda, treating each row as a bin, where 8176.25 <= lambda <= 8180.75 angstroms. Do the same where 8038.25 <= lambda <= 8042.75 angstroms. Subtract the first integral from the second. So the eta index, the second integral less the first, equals -0.11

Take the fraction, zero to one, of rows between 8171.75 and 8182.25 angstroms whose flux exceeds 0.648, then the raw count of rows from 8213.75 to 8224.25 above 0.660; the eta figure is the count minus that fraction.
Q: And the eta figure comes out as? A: 4.1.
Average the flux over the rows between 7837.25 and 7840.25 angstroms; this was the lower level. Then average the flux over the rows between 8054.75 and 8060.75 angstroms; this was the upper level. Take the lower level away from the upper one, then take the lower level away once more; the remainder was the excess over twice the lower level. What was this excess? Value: -0.62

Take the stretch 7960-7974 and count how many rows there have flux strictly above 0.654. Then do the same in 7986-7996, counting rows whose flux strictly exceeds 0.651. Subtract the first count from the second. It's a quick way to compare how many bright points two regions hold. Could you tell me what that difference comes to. -6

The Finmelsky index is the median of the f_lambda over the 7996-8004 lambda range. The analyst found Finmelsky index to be 0.653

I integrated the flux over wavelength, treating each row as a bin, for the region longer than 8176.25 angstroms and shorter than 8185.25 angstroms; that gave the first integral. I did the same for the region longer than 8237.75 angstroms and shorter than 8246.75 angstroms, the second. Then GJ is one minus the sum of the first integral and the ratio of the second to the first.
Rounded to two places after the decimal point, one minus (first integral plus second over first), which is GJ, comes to -5.95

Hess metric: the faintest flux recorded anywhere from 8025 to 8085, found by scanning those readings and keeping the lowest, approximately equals 0.6191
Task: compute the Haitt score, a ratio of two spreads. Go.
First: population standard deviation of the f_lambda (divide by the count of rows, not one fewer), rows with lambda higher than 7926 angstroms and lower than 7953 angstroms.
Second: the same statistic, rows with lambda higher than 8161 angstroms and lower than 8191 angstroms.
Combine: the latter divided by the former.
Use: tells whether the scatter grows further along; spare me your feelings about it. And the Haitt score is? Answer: 1.4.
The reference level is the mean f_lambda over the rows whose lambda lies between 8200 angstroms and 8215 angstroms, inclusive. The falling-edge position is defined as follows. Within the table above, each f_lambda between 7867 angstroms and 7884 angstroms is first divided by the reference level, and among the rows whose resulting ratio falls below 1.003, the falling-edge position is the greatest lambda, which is 7883.0 angstroms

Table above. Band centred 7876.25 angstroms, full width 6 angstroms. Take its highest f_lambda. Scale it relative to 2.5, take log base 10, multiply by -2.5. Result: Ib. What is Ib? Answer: 1.491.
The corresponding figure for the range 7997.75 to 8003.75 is 1.434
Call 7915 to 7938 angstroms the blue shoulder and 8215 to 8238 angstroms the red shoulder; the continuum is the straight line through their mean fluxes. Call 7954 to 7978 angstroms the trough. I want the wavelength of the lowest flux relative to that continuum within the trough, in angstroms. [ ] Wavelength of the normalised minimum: 7974.5 angstroms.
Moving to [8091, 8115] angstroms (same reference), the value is 8114.0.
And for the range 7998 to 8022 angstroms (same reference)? 7998.5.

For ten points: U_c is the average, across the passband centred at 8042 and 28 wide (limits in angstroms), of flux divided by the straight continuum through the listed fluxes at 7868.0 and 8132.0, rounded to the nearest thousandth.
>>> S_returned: 0.982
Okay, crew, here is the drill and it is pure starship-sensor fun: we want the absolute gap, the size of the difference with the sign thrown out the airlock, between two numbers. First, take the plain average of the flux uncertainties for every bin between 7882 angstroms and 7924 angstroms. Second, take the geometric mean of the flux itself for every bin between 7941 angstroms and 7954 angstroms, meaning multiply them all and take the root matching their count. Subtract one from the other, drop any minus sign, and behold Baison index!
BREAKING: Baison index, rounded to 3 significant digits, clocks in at 0.595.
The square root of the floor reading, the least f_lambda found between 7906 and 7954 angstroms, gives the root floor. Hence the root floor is 0.771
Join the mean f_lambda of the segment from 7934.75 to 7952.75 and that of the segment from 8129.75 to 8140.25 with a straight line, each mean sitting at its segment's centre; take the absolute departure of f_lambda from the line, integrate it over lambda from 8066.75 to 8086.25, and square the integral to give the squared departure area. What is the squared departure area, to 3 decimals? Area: 0.138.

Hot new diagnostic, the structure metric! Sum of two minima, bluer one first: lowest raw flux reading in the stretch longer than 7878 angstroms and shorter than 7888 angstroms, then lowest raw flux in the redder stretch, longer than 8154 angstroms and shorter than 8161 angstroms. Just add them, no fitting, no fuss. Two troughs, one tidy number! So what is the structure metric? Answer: 1.30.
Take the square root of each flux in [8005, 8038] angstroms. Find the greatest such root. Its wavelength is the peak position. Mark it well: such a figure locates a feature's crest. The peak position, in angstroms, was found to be 8013.5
